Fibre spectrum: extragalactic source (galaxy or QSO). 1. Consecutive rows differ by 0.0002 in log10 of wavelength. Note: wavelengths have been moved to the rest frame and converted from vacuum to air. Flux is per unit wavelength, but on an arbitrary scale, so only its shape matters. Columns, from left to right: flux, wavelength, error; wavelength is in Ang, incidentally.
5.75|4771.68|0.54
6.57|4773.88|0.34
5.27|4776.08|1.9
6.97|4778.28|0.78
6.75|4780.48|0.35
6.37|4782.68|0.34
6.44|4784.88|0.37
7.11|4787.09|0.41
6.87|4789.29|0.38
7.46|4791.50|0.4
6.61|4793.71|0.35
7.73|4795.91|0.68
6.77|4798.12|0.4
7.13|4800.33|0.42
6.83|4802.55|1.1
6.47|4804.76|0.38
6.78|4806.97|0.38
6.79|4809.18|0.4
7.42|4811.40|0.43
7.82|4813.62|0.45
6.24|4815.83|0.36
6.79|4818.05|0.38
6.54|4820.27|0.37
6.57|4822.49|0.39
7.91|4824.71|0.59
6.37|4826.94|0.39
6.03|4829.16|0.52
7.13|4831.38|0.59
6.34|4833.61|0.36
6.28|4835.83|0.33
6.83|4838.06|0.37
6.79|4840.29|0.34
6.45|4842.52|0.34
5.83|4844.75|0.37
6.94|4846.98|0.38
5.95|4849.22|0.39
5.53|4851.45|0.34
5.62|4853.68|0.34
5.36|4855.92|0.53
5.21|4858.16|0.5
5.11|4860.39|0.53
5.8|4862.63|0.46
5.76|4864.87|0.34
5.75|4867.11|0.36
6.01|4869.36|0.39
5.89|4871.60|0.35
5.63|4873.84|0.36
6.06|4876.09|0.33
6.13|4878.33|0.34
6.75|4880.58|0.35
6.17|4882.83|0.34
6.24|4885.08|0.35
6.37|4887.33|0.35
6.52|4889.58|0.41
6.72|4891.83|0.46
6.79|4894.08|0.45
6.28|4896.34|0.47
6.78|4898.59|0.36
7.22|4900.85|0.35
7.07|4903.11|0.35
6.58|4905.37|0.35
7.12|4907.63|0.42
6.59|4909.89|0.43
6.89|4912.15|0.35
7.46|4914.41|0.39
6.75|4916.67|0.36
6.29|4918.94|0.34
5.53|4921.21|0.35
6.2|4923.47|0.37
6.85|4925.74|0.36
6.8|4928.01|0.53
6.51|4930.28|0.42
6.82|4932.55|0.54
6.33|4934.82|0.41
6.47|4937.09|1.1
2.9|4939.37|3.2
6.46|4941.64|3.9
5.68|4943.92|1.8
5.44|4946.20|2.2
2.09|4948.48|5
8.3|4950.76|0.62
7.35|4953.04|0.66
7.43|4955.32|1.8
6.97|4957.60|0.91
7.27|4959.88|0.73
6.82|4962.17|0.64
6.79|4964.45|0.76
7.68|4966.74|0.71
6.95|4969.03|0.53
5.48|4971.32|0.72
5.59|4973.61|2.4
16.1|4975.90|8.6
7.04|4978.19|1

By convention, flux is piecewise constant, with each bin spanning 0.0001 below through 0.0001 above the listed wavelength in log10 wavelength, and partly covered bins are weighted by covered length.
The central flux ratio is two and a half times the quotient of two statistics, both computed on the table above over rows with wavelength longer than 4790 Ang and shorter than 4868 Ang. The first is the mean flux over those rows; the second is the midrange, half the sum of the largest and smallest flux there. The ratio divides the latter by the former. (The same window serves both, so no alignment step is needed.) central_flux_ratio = 2.51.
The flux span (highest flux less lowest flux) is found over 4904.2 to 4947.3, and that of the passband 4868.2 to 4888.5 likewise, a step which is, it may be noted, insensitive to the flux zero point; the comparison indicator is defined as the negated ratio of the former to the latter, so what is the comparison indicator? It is -4.1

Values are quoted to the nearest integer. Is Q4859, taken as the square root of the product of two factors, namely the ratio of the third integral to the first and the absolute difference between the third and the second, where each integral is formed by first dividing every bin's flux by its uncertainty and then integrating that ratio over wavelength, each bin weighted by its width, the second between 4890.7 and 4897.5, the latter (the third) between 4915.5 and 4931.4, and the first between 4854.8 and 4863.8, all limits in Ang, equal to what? 22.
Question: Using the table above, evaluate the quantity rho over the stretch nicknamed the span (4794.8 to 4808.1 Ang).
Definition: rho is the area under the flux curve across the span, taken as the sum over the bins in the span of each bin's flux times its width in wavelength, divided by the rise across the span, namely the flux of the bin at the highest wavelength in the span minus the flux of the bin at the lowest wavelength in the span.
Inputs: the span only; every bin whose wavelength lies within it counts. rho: -97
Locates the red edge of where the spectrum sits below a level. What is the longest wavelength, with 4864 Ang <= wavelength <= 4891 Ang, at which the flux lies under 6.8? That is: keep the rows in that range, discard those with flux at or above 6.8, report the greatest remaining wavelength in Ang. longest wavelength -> 4889.58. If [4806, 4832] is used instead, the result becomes 4829.16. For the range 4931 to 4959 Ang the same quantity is 4948.48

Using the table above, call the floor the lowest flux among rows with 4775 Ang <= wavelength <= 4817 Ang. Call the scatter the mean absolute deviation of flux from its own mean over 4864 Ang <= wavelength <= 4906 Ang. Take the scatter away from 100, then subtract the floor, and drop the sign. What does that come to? 94.3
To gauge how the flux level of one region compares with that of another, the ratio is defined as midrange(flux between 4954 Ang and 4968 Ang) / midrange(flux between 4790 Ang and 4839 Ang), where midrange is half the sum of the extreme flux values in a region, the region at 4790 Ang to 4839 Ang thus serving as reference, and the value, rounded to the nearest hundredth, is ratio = 1.04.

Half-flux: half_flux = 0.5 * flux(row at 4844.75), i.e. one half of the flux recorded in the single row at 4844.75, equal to 2.9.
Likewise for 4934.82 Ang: 3.2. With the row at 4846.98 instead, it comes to 3.5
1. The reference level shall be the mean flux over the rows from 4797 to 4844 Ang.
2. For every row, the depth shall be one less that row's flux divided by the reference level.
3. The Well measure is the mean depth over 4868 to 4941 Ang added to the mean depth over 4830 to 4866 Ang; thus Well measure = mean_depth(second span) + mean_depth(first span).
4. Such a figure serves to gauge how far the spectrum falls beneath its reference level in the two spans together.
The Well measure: 0.16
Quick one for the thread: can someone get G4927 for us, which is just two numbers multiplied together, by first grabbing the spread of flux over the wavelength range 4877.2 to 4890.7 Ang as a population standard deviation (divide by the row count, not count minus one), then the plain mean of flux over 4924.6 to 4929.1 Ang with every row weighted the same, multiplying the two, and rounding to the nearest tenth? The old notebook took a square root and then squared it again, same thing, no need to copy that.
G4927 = 1.5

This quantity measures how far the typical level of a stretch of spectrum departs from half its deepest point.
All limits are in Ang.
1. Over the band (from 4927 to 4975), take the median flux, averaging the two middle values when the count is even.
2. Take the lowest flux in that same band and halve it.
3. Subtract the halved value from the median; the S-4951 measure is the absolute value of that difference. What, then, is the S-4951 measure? 5.7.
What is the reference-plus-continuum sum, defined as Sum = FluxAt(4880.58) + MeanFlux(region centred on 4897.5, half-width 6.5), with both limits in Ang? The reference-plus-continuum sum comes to 13.6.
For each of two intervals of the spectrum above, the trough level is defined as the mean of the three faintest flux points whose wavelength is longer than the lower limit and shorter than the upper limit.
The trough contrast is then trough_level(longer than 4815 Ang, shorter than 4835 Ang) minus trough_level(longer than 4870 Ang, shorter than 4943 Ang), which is 1.5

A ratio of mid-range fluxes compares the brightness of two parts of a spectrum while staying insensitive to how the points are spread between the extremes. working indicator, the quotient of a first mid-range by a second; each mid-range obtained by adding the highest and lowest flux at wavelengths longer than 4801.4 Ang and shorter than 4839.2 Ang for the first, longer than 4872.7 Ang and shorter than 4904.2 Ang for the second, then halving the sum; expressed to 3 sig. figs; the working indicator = 1.08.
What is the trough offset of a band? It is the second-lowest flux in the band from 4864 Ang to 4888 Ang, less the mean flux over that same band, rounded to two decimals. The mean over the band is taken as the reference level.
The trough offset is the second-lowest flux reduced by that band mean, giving -0.32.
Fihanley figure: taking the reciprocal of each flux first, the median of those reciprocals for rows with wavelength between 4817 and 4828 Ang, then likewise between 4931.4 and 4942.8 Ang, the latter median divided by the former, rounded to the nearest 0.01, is 1.02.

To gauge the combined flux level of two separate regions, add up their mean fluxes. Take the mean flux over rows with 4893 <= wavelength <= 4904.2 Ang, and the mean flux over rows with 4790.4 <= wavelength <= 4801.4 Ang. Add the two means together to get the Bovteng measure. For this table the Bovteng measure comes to 14.0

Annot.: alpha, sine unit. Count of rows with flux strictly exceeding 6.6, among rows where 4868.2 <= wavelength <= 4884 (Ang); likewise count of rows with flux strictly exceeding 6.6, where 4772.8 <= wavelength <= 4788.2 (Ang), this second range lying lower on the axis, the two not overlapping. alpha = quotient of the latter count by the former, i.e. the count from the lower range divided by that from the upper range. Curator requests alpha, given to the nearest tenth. 3.0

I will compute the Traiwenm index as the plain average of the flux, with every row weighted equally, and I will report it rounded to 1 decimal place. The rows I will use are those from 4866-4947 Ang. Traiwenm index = 6.3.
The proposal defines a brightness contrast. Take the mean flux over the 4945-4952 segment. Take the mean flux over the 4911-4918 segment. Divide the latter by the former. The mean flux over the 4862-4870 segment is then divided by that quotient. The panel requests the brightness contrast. 4.4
